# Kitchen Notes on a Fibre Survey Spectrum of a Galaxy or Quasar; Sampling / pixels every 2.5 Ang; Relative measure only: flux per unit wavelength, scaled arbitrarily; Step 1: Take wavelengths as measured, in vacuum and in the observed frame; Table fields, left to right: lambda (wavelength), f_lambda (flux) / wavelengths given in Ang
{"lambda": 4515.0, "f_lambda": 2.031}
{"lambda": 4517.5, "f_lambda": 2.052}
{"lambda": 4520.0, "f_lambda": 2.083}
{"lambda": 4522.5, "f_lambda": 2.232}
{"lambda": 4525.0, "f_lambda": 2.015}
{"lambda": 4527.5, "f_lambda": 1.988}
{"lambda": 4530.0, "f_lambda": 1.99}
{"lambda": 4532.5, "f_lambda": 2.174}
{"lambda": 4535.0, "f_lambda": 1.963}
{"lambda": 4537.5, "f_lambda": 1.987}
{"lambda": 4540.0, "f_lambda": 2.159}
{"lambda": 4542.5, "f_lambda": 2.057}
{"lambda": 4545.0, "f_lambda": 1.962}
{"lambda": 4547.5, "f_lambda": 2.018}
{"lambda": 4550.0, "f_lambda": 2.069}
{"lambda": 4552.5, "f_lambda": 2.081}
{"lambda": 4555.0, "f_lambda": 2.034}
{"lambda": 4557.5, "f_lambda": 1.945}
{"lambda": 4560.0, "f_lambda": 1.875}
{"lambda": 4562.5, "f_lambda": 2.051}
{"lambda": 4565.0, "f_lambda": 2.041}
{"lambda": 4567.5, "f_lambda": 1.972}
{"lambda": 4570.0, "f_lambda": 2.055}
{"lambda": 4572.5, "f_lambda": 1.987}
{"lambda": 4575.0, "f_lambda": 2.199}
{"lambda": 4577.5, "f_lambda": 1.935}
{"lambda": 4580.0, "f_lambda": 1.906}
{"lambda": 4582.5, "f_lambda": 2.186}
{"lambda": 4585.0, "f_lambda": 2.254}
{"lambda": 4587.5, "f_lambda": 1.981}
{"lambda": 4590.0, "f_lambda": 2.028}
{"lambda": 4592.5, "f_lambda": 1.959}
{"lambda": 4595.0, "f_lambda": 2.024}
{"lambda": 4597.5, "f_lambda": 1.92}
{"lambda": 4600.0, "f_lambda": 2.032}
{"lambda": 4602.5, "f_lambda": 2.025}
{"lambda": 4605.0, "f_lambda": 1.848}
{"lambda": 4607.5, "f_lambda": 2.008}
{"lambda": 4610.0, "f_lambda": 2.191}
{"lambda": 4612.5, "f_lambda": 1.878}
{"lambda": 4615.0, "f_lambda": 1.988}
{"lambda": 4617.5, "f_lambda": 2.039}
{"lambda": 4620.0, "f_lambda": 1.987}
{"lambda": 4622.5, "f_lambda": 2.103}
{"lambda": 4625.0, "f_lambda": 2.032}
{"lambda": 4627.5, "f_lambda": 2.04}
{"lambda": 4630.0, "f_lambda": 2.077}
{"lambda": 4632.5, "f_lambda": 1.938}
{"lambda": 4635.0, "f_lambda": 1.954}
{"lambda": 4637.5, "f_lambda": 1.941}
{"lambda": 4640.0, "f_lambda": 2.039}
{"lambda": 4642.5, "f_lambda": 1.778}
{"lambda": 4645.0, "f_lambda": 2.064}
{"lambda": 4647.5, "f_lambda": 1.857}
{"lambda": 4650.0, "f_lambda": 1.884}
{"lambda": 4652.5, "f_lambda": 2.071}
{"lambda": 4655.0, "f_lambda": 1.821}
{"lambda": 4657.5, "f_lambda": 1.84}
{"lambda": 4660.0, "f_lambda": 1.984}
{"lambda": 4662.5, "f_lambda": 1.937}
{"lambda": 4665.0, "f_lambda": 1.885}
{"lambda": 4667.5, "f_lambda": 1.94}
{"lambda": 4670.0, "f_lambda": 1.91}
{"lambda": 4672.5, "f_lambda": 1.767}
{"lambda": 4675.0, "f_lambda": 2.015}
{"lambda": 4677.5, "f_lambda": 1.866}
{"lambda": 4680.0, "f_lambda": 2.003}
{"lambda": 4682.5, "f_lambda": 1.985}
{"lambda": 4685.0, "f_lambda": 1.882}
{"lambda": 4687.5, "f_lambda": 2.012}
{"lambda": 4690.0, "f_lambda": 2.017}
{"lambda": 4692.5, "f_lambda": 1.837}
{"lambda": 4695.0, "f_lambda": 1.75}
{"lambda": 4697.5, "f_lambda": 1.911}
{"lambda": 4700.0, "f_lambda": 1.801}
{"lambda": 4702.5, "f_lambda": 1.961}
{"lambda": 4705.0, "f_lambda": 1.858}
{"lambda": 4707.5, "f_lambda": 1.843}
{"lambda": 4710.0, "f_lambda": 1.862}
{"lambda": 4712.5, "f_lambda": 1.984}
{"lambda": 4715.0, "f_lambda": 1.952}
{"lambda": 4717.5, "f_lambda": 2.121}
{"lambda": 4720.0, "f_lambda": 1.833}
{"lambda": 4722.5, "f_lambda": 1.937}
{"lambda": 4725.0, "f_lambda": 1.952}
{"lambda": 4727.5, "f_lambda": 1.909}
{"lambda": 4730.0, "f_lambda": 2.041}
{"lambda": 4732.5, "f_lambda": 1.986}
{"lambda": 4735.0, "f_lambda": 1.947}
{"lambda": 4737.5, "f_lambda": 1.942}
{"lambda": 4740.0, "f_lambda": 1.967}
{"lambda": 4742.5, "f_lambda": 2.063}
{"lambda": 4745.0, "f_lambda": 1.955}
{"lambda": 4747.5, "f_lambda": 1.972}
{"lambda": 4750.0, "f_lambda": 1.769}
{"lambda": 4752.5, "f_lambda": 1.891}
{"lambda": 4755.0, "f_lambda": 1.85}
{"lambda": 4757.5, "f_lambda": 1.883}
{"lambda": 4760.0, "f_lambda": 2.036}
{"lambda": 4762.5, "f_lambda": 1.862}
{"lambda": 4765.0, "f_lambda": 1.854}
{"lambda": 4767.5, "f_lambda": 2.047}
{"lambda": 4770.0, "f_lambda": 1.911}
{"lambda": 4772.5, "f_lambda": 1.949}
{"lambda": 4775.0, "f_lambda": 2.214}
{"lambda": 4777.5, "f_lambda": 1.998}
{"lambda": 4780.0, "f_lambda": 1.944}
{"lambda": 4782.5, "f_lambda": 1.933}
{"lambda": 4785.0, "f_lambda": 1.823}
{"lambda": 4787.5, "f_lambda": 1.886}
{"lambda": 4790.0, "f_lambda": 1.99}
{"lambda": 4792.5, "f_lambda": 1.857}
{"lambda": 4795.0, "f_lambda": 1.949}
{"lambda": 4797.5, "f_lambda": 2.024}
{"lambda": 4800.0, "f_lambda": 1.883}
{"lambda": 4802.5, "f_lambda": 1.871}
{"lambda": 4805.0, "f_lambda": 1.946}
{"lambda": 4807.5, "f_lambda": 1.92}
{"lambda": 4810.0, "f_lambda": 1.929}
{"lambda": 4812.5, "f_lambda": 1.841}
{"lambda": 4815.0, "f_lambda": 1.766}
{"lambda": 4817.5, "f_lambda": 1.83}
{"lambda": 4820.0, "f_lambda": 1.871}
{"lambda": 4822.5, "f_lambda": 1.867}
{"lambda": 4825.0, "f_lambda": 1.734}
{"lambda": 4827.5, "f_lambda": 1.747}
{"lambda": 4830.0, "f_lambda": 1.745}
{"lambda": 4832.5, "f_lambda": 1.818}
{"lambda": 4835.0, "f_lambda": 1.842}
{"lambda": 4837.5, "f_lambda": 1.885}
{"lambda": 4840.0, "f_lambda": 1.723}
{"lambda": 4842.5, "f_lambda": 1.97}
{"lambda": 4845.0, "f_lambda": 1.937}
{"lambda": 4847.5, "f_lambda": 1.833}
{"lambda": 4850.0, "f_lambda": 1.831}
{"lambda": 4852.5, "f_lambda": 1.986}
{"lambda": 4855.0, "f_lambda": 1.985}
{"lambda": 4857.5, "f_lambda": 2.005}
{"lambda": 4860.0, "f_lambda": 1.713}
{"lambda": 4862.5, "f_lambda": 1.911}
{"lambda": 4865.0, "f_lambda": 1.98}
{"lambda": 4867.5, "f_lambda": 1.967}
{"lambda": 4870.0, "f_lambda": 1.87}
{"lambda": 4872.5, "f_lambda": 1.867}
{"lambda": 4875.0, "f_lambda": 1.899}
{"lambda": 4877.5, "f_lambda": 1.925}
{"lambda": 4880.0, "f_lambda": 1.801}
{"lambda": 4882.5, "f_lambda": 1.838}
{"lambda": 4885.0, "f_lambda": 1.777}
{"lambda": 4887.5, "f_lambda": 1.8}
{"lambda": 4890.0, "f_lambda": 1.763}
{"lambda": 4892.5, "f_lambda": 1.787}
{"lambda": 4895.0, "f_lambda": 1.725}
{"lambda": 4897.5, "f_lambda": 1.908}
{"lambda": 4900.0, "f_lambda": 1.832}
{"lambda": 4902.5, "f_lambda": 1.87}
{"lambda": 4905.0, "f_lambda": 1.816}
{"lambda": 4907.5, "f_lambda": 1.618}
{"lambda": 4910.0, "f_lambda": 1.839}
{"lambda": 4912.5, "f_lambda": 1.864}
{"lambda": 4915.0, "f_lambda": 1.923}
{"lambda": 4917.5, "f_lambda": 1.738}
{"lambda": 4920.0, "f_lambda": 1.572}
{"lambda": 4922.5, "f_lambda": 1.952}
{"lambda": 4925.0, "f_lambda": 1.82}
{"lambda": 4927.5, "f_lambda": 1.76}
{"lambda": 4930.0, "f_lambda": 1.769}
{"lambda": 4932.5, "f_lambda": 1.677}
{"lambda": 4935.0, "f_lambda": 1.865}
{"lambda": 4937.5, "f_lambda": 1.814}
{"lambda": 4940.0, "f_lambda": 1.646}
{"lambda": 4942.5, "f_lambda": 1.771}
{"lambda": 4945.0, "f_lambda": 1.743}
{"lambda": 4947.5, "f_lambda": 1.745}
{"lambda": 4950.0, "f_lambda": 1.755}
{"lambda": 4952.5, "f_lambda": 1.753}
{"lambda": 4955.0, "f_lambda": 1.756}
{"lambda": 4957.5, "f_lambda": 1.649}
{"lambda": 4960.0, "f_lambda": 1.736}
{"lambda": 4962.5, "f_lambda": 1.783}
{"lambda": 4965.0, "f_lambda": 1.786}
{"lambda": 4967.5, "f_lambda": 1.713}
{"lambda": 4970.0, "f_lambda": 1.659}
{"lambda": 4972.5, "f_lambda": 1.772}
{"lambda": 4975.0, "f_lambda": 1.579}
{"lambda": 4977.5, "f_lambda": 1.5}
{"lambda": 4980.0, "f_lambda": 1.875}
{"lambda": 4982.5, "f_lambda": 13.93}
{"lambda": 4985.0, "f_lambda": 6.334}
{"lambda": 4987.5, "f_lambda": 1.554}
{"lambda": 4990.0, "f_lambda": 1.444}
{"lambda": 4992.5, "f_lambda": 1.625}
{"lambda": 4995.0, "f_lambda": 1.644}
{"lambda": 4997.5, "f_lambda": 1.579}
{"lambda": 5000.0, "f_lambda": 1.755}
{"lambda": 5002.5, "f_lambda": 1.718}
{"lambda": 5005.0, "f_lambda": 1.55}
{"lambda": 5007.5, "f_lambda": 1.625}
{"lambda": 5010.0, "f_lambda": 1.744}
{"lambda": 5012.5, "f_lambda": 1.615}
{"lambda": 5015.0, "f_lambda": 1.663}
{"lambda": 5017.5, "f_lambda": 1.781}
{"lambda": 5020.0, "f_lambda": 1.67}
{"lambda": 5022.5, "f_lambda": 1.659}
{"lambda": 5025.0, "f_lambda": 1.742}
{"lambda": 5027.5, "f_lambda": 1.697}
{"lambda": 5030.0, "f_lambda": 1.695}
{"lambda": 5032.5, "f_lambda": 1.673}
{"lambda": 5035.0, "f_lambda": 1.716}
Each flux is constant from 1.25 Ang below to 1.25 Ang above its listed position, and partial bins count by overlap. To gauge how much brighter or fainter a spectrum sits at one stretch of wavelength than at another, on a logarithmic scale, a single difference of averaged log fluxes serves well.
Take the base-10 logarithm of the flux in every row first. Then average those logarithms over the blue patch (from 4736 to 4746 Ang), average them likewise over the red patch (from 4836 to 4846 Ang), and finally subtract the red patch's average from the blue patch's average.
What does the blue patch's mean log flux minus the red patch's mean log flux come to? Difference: 0.024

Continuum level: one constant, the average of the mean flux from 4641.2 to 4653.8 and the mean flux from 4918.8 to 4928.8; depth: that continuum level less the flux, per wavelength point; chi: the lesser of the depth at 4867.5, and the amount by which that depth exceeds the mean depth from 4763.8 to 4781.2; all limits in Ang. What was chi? -0.11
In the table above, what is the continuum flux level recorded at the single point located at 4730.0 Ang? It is 2.041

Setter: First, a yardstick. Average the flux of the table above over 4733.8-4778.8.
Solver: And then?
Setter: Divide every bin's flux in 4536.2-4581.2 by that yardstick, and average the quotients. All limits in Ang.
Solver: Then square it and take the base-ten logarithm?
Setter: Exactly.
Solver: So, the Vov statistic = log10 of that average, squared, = 0.03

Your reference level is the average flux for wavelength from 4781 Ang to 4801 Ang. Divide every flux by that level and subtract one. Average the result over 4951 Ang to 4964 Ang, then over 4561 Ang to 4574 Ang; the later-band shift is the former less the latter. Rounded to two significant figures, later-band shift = -0.15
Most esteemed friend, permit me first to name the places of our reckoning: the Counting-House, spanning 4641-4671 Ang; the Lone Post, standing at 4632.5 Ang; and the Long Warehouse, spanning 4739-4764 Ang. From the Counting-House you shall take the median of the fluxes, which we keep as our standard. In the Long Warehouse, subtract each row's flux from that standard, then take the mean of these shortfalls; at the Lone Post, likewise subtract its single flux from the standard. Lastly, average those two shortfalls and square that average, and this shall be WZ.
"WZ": 0.0011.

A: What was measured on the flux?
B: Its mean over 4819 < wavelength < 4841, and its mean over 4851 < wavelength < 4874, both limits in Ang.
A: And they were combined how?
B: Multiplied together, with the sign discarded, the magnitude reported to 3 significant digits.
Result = 3.46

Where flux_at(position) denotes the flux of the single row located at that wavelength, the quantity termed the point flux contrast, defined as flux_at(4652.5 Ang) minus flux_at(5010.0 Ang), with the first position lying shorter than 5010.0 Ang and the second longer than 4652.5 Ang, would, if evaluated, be 0.33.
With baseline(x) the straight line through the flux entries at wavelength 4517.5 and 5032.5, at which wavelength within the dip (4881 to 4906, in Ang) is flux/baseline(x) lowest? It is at 4895.0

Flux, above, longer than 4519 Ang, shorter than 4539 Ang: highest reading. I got 2.232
